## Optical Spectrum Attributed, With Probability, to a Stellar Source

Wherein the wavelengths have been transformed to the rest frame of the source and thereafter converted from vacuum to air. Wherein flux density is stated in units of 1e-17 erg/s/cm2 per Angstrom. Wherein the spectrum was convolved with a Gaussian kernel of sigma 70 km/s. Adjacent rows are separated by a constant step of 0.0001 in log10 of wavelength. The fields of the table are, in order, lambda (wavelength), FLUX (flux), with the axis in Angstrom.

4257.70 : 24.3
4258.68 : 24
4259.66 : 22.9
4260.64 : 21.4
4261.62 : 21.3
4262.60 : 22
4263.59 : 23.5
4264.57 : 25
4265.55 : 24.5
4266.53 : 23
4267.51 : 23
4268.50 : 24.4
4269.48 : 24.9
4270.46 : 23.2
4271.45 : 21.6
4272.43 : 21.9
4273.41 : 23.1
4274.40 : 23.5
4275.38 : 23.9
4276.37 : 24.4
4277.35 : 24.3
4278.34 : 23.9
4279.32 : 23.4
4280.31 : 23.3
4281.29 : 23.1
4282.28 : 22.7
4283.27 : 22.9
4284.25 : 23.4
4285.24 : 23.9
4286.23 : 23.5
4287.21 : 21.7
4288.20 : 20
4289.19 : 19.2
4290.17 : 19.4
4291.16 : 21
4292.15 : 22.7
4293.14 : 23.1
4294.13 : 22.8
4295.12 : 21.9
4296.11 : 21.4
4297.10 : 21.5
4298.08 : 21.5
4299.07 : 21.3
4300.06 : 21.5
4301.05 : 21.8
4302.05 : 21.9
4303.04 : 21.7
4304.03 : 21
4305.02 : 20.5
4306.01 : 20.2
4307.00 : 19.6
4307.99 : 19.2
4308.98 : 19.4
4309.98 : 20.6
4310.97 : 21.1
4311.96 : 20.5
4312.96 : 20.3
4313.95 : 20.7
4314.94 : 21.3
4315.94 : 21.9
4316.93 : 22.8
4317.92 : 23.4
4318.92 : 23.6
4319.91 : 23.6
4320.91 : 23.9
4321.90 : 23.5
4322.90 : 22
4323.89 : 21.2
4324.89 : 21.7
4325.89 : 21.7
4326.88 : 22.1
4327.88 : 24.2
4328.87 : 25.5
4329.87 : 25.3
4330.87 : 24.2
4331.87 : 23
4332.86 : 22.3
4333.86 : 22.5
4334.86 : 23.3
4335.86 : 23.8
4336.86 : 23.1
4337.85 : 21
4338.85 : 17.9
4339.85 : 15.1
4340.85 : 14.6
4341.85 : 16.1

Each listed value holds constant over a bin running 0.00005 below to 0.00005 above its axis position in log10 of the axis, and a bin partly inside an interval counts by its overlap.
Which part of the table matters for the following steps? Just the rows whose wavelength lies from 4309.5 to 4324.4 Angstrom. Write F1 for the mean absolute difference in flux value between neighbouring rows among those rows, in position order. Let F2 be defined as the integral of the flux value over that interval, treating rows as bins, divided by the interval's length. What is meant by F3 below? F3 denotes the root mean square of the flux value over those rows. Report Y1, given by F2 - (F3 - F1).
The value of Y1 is 0.51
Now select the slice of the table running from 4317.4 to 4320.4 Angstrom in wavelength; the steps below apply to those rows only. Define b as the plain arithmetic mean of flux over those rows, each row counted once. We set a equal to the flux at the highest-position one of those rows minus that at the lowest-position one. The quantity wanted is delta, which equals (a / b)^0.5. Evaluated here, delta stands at 0.092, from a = 0.20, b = 23.5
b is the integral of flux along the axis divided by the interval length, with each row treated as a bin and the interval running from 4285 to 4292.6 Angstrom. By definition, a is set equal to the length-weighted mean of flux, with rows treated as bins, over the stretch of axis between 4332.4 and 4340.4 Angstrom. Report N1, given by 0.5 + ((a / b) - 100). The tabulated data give -98.51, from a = 21.1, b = 21.3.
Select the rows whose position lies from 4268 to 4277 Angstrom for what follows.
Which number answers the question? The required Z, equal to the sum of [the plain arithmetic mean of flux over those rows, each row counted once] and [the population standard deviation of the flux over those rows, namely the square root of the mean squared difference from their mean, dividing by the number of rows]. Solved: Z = 24.5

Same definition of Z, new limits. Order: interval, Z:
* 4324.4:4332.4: 24.9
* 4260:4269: 24.4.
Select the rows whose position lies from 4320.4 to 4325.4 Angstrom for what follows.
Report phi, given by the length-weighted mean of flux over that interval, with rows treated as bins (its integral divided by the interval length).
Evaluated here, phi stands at 22.4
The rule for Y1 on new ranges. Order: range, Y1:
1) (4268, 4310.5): 0.53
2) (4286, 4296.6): 0.90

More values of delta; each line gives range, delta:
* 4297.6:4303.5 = 0.096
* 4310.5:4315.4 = 0.098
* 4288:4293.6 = 0.385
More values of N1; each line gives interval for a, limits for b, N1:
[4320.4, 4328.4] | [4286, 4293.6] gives -98.44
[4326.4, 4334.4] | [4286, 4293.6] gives -98.39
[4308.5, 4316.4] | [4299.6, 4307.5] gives -98.52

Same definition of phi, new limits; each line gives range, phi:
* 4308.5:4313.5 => 20.4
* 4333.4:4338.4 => 22.7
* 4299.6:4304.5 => 21.5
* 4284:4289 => 22.2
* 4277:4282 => 23.5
